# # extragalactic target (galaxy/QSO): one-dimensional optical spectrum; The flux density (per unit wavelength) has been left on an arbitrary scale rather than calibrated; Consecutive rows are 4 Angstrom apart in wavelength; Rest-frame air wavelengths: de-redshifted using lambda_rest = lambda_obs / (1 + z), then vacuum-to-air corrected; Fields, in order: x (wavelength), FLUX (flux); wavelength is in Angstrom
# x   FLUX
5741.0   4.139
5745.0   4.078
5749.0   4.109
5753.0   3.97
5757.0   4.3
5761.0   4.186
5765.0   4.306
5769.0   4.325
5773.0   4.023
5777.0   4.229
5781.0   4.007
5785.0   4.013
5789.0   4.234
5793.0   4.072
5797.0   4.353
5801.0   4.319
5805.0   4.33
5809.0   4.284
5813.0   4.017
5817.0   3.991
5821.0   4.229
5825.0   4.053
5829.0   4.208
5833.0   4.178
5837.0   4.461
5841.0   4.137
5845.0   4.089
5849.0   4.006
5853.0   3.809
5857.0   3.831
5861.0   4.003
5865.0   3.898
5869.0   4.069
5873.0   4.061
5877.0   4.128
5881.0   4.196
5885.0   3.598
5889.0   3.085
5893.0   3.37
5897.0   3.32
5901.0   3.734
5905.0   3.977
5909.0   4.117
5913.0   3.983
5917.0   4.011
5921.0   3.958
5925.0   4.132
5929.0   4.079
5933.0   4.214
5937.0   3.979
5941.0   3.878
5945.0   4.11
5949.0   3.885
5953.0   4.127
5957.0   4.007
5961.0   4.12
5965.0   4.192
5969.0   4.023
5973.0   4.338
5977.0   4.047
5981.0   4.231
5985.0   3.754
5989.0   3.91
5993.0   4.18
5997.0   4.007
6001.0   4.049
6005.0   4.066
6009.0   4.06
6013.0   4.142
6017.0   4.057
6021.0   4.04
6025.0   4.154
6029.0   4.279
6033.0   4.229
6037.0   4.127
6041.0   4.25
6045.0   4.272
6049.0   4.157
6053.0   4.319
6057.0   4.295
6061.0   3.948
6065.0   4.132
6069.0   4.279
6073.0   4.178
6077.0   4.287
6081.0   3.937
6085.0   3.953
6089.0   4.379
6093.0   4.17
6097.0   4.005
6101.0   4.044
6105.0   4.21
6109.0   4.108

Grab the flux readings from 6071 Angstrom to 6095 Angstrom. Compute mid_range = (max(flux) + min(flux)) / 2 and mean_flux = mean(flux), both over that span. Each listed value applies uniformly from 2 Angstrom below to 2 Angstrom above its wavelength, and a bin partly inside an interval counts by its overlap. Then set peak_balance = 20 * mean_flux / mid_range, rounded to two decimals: 19.96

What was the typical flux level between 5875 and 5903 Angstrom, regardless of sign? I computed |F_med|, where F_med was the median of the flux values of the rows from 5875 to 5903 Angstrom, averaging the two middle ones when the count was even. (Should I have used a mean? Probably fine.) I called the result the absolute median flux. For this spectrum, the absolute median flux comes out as 3.60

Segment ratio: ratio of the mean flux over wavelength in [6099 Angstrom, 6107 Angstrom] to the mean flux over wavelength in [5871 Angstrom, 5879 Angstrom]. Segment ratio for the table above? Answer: 1.01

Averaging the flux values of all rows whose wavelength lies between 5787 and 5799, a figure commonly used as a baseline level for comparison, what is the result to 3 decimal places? 4.220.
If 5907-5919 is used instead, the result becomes 4.037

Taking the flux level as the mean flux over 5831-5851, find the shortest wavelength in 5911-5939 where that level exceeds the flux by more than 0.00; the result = 5913.0 Angstrom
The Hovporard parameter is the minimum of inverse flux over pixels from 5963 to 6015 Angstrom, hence 0.231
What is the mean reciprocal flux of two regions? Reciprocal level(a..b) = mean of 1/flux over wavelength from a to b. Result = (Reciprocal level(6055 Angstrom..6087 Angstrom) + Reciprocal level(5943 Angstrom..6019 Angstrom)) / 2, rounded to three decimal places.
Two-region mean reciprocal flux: 0.244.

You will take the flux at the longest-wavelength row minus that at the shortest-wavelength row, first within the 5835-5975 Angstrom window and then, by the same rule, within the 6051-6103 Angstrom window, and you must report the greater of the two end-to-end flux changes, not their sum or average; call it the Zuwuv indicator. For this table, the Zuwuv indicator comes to -0.12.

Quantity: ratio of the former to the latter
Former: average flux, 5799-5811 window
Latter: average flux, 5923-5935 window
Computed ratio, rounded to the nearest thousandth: 1.041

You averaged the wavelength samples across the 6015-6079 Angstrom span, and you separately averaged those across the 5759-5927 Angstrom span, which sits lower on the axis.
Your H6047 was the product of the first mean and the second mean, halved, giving 8.44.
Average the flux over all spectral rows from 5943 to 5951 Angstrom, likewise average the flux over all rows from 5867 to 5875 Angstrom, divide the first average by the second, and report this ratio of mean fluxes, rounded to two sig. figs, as 0.98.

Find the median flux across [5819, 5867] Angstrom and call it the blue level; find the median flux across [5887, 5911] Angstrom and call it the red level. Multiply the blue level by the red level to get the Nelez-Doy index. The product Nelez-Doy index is 14.5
